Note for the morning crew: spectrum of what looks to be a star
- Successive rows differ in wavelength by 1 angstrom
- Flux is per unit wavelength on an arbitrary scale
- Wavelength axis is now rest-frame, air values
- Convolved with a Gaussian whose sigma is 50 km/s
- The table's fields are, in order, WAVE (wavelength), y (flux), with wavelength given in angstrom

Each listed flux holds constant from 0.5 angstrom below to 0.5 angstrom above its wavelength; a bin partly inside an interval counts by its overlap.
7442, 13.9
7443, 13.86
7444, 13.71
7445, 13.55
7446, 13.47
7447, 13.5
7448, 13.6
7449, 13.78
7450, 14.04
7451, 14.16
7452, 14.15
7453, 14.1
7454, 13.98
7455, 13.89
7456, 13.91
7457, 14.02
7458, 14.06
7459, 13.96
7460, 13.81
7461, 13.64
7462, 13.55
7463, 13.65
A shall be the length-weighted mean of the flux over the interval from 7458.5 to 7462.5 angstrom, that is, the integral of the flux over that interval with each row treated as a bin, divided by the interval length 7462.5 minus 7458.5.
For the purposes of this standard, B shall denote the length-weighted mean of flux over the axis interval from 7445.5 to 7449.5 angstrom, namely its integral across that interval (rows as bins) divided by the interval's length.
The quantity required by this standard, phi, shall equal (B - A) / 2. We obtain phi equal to -0.08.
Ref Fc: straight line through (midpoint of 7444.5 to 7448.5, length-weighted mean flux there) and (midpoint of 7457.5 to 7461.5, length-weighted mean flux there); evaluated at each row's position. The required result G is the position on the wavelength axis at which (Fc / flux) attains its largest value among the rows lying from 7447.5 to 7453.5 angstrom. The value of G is 7448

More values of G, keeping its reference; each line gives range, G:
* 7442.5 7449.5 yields 7446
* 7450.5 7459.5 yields 7459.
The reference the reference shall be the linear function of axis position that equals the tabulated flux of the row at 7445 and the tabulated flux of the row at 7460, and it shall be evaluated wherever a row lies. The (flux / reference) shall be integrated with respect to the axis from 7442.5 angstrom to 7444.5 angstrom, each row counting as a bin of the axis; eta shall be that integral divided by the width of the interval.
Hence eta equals 1.02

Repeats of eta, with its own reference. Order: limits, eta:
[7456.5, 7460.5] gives 1.01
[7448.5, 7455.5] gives 1.03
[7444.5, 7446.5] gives 1.00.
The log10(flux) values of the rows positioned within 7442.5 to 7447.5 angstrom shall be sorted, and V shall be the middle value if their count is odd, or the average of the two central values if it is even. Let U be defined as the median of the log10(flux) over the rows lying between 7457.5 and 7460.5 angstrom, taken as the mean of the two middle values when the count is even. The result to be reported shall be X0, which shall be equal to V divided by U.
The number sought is 0.99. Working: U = 1.14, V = 1.132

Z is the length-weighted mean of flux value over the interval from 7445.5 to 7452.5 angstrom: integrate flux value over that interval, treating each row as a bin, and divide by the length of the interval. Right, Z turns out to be 13.8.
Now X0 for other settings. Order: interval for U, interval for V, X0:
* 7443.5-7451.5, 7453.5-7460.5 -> 1.01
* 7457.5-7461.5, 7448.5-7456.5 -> 1.00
